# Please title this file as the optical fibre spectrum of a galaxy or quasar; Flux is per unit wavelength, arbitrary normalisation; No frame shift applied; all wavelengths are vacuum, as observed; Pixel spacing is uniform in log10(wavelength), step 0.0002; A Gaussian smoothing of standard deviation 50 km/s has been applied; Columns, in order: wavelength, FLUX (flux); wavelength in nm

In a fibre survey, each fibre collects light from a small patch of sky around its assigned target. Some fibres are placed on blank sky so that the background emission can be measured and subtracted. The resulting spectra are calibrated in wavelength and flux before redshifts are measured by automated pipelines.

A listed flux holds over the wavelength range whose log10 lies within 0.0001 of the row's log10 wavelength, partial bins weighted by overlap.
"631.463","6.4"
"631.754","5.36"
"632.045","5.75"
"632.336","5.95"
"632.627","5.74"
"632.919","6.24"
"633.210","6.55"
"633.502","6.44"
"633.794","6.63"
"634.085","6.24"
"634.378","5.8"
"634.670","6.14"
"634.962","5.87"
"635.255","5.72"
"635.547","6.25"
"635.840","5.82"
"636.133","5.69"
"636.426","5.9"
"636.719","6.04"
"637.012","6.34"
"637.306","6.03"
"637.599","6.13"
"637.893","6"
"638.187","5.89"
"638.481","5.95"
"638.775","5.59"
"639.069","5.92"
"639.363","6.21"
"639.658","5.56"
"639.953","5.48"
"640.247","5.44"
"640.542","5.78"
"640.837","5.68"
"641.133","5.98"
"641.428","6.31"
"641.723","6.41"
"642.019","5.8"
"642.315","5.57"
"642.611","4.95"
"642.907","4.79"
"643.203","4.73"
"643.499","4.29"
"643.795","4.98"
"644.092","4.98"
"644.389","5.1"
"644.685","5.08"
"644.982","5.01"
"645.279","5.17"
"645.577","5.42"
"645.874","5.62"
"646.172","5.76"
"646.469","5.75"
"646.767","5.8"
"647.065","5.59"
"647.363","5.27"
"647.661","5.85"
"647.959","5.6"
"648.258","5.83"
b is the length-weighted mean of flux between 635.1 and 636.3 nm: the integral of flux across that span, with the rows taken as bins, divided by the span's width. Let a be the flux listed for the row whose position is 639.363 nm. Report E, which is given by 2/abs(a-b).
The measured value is 6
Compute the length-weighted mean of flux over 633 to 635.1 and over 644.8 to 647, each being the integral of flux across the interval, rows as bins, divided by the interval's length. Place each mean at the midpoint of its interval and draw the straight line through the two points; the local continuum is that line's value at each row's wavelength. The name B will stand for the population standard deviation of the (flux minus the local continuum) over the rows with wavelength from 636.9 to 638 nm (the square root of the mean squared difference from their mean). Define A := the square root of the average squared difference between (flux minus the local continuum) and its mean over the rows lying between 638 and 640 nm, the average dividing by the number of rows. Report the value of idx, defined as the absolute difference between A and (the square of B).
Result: 0.218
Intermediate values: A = 0.232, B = 0.12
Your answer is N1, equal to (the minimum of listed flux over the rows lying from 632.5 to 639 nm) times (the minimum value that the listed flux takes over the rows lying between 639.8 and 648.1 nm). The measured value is 24.0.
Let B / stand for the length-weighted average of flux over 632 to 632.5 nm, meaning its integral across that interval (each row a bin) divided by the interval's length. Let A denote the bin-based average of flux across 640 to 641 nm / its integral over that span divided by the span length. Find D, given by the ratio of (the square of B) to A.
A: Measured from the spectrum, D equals 6.1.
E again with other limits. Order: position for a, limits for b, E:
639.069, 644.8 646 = 3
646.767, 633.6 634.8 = 5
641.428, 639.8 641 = 3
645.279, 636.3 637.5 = 2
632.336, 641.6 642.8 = 6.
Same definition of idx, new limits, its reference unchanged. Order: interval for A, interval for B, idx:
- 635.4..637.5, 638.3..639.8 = 0.166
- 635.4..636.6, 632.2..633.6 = 0.090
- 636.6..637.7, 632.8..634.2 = 0.099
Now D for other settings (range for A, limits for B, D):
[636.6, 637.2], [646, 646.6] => 5.3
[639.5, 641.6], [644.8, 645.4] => 4.5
